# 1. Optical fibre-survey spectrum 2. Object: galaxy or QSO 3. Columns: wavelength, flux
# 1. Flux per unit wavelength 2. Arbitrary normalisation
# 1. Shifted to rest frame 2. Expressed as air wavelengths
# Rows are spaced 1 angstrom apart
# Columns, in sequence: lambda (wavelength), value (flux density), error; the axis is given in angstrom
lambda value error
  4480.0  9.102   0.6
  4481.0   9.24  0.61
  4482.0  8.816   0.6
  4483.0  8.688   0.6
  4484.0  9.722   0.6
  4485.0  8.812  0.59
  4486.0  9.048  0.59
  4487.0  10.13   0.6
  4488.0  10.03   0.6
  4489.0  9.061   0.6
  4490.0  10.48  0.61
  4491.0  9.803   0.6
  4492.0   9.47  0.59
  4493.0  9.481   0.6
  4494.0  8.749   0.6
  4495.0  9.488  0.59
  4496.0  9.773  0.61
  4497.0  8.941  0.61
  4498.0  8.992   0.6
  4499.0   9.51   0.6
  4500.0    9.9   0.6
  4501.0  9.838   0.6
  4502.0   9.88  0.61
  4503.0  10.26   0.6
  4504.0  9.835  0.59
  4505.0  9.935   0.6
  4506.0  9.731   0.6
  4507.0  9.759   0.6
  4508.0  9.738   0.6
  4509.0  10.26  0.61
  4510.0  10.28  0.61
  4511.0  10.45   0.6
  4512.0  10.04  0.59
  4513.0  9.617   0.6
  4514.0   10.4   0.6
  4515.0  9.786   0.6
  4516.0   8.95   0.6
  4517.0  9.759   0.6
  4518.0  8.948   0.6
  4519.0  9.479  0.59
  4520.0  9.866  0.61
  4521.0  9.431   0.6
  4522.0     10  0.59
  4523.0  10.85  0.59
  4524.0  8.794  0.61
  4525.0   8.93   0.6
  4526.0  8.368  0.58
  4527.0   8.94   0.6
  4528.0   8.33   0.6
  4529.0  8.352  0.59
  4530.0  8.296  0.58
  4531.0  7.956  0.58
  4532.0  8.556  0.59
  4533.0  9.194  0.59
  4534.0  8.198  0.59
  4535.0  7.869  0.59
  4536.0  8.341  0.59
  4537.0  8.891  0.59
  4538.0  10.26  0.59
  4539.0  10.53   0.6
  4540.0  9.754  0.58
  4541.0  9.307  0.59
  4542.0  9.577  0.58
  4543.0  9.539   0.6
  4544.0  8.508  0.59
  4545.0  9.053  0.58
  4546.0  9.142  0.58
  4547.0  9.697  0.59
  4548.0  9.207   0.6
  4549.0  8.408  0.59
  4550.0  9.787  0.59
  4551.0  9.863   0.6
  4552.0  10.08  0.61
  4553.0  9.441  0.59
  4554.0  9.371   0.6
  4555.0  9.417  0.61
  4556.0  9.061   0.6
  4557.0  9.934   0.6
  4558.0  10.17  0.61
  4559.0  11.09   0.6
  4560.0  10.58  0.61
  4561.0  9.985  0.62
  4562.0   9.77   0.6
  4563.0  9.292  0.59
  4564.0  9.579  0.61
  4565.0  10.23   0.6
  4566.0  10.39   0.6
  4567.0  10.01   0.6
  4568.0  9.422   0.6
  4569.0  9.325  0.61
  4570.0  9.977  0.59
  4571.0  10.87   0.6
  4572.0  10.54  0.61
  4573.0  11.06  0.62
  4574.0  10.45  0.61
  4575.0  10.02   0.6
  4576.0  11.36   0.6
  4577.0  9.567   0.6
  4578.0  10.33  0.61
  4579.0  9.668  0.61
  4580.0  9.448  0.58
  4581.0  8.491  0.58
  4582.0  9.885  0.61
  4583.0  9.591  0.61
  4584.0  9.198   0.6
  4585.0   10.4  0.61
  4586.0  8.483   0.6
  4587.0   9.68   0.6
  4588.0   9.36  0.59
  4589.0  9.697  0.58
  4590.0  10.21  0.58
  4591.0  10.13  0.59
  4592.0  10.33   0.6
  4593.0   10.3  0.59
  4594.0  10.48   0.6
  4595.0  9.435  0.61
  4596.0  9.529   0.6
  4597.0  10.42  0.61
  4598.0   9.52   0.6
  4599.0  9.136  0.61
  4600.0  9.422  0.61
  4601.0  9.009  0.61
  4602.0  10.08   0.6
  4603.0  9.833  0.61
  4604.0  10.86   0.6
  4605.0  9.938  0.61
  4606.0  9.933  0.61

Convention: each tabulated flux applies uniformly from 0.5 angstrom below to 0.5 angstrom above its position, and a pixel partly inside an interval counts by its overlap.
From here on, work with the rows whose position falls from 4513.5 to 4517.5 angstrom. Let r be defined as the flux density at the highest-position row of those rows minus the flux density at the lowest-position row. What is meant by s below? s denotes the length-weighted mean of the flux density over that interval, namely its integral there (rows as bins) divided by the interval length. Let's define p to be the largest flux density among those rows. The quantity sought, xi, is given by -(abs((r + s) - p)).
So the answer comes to -1.32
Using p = 10.4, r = -0.6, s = 9.7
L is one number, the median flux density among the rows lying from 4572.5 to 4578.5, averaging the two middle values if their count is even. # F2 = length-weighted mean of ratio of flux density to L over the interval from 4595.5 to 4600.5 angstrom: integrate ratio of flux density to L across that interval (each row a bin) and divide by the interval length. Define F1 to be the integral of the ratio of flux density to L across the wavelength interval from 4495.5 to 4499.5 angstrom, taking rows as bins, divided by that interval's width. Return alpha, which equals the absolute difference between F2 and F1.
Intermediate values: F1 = 0.90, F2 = 0.92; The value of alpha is 0.03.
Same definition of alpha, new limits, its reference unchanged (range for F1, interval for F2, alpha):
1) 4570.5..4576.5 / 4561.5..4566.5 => 0.08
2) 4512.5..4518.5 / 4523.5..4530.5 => 0.10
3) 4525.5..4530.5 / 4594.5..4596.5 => 0.10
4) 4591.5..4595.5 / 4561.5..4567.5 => 0.02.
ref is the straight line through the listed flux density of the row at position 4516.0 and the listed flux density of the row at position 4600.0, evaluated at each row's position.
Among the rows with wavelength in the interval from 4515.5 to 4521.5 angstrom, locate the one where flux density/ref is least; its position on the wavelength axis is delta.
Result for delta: 4518.0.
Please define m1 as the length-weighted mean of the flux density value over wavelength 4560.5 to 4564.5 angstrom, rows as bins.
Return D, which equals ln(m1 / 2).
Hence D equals 1.57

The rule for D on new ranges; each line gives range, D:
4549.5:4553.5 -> 1.59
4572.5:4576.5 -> 1.68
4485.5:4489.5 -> 1.57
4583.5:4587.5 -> 1.55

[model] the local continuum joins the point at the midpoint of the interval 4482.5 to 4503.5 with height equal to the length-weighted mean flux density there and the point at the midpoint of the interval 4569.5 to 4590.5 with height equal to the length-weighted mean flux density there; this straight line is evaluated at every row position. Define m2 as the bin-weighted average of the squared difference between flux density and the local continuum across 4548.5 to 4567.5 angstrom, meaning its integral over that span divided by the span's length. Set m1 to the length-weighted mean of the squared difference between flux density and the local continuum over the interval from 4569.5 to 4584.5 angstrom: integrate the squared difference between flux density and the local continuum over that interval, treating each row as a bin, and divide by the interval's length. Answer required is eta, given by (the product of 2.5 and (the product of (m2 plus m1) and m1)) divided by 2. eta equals 0.64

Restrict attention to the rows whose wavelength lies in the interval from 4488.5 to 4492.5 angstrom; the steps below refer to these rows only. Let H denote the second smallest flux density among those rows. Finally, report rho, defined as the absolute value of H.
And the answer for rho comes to 9.5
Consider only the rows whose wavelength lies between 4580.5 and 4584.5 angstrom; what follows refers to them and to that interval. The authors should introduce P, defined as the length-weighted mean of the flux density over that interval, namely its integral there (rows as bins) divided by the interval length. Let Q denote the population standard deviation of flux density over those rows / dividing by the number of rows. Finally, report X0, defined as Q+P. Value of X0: 9.81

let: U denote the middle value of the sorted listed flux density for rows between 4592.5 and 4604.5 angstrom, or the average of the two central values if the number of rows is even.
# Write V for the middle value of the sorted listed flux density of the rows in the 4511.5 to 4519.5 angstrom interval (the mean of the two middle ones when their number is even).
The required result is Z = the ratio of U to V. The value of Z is 1.00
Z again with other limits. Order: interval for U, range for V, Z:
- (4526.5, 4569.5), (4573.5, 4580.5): 0.94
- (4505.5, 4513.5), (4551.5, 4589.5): 1.01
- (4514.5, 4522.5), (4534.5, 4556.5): 1.02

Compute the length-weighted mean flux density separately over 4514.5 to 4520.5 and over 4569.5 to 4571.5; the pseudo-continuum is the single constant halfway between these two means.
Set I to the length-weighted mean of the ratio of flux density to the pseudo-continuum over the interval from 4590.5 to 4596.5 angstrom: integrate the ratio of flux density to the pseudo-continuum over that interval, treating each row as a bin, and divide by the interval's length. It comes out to 1.01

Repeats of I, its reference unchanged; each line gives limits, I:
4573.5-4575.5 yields 1.03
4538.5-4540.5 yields 1.02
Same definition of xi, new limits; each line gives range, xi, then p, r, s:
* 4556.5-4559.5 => -0.46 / 11.09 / 1.2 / 10.4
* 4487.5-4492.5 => -1.27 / 10.48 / -0.6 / 9.8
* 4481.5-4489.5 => -0.60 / 10.13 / 0.2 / 9.3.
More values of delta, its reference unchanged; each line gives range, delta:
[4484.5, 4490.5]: 4485.0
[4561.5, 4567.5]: 4563.0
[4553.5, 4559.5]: 4556.0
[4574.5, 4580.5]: 4580.0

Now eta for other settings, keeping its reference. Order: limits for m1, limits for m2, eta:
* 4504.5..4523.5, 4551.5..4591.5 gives 0.23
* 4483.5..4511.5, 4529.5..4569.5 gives 0.26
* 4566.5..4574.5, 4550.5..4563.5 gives 0.42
